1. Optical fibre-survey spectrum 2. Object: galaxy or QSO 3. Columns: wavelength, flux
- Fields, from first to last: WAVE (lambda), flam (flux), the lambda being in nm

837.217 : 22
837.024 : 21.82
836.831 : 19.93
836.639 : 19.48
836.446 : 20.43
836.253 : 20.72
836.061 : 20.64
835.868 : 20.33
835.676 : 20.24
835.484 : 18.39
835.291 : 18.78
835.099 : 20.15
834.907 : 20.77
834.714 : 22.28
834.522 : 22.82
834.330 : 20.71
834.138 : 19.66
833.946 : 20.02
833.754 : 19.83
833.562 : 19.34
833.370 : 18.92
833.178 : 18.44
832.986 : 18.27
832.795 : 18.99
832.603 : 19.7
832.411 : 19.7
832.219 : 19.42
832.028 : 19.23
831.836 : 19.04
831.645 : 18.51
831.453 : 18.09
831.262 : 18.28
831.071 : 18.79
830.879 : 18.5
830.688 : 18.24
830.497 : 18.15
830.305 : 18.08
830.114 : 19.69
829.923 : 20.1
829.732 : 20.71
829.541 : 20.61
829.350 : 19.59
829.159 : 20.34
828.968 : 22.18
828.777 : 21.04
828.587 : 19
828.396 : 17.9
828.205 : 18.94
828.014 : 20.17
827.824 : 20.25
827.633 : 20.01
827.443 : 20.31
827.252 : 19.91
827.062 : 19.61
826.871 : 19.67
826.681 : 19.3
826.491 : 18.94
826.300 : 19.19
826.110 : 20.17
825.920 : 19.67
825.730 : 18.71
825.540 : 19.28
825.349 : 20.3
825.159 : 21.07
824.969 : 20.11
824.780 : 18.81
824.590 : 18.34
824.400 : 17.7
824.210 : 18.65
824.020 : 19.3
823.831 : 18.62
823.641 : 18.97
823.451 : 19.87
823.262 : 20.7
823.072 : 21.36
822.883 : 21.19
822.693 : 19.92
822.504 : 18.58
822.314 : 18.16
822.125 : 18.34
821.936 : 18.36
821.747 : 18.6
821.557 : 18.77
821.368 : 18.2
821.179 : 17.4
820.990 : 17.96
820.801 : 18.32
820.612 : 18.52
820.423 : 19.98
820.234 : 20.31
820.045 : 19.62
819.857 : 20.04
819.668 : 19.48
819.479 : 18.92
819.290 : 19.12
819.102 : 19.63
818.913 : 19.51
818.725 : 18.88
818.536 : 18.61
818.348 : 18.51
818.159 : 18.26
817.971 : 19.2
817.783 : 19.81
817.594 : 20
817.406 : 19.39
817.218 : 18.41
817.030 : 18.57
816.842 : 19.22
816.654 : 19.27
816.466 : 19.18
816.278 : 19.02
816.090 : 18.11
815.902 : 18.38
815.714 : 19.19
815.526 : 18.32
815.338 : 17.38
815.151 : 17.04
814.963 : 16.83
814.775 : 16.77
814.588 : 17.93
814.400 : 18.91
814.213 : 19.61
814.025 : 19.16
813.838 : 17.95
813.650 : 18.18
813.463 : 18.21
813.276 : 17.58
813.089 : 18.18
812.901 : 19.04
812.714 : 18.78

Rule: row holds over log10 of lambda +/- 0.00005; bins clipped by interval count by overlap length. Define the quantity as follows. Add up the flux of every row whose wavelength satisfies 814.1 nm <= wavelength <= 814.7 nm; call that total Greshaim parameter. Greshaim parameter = 56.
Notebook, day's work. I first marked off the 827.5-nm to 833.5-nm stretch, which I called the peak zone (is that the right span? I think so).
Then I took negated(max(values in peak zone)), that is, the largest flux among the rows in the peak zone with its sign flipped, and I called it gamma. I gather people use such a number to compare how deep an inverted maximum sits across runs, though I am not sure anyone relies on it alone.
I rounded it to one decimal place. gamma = -22.2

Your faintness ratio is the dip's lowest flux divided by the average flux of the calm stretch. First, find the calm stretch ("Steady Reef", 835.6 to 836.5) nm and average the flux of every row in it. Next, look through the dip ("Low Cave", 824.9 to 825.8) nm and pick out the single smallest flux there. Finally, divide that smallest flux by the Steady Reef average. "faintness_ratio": 0.914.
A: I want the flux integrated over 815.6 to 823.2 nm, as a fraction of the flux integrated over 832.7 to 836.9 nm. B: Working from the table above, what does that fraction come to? 1.7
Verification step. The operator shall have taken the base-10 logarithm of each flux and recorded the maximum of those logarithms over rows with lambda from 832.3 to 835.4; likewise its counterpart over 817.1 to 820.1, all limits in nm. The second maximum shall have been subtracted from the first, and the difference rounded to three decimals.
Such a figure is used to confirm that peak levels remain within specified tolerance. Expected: 0.056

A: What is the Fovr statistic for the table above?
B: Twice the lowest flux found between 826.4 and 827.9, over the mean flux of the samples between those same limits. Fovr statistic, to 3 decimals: 1.918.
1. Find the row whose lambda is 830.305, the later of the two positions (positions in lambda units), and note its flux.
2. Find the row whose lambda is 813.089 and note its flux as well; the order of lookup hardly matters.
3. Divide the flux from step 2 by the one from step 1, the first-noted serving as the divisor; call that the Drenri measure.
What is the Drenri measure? 1.01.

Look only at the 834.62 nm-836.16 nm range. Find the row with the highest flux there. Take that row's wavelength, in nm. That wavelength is 834.714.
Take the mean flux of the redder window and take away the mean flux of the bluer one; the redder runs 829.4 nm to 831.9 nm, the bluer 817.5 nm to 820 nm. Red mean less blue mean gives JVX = -0.24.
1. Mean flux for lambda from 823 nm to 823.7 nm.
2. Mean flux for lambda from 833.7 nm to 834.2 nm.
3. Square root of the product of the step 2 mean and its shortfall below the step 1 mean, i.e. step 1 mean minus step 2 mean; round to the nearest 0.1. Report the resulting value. 2.8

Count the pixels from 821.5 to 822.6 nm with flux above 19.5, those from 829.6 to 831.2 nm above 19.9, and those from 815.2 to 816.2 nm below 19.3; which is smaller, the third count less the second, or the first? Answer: 0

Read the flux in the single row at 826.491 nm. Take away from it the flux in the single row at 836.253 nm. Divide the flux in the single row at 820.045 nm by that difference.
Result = -11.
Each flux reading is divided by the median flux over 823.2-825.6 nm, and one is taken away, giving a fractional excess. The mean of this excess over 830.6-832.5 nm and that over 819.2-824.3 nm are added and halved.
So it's -0.016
